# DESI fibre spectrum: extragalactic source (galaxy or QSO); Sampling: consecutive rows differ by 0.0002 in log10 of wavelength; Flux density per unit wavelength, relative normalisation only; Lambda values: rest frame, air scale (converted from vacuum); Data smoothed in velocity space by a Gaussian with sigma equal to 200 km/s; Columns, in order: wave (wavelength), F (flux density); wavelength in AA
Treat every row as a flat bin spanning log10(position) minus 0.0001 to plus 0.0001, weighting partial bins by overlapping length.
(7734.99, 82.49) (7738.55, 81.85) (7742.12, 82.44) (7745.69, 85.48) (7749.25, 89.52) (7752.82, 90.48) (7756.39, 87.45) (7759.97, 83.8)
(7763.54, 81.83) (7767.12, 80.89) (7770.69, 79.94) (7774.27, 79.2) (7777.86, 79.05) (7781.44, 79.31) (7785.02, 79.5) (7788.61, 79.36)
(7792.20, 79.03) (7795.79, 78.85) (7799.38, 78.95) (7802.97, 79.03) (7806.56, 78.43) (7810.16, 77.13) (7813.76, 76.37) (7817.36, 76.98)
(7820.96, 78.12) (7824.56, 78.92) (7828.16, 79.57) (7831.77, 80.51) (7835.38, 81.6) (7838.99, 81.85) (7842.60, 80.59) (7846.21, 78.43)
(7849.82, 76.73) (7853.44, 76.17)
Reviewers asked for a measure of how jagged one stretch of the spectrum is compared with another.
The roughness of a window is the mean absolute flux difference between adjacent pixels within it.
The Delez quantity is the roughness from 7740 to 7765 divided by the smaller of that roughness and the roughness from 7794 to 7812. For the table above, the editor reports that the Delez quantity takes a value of 5.3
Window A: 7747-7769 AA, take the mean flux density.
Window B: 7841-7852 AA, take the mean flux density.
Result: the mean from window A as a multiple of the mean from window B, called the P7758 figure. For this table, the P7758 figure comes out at 1.09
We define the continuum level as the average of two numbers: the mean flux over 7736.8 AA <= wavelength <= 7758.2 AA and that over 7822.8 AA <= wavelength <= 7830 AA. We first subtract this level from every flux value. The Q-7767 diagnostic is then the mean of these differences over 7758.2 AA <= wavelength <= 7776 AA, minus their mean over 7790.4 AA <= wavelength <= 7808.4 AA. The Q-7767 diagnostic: 2.3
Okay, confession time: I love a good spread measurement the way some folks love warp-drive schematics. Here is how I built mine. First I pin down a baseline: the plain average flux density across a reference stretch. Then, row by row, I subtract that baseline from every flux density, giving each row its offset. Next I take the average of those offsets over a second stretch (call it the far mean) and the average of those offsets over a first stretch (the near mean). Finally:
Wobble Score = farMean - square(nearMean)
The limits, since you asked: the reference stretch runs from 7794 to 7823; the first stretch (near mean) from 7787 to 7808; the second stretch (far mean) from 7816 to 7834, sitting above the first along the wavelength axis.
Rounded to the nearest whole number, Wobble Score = 0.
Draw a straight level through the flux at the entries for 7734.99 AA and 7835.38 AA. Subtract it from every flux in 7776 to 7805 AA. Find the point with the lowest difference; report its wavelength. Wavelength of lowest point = 7795.79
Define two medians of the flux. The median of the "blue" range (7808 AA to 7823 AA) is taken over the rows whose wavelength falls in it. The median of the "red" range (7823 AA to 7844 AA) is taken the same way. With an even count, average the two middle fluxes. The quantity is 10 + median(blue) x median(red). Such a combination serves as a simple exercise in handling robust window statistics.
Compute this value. 6217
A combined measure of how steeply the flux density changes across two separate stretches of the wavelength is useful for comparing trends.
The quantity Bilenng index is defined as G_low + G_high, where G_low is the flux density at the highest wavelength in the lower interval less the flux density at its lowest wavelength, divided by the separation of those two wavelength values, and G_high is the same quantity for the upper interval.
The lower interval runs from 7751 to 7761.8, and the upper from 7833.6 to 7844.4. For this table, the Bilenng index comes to -1.1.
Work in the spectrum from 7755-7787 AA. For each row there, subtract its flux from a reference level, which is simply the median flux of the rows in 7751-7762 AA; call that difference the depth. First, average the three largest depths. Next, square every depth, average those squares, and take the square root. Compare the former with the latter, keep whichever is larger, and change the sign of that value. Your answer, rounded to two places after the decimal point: -8.26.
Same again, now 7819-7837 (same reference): -8.58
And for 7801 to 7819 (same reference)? -10.62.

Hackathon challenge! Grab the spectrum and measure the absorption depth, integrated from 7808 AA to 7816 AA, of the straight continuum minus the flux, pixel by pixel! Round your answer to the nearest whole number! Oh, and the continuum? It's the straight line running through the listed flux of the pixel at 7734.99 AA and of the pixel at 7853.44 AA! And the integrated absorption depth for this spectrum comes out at 12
